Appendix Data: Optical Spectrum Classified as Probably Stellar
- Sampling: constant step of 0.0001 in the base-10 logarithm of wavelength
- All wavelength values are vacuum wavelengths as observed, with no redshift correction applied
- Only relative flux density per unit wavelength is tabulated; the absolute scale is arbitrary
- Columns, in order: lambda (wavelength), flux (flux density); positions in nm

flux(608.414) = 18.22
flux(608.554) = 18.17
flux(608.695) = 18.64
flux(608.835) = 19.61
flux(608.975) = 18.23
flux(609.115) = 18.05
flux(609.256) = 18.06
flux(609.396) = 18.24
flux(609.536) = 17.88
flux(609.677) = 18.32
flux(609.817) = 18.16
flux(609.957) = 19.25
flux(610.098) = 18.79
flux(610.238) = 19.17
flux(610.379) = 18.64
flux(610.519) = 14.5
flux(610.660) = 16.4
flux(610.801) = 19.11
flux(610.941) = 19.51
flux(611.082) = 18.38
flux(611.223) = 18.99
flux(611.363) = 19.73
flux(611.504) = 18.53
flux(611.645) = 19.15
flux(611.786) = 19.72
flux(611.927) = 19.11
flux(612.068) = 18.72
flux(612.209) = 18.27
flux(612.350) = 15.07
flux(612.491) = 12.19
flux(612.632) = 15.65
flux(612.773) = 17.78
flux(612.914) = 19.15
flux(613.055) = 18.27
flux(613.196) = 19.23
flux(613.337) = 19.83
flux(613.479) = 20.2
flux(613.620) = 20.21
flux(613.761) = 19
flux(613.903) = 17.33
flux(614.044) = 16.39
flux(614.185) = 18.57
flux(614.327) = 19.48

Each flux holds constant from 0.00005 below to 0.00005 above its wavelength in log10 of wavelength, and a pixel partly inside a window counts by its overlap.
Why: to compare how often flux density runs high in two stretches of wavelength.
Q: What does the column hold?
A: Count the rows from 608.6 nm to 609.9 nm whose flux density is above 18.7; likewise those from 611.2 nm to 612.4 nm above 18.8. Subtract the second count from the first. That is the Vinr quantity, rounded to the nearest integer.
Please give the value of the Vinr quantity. -4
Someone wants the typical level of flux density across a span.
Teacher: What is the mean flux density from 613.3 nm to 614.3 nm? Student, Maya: 18.8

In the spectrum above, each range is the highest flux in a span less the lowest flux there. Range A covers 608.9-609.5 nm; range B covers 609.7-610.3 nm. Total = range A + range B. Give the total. 1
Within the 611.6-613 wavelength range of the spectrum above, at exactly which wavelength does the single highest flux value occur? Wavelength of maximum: 611.786 nm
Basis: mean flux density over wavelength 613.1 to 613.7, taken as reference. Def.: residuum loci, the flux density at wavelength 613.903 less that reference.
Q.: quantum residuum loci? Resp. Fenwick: -2.5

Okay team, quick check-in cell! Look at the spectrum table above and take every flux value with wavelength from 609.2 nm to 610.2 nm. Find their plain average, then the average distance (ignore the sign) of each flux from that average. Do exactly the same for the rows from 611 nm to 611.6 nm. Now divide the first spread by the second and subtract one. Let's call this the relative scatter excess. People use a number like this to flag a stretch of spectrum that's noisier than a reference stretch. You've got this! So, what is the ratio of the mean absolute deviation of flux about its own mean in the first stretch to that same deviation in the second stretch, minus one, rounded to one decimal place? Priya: -0.2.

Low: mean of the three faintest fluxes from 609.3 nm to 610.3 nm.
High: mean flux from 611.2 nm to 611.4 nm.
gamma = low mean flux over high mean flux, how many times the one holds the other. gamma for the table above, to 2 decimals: 0.93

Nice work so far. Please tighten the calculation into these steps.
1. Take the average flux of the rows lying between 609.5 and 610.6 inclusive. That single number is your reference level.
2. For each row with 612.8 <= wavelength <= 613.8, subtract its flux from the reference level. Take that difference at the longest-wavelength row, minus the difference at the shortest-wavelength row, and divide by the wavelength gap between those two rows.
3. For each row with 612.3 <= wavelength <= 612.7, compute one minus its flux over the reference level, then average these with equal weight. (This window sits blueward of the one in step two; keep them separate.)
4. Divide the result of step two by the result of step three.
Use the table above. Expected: 1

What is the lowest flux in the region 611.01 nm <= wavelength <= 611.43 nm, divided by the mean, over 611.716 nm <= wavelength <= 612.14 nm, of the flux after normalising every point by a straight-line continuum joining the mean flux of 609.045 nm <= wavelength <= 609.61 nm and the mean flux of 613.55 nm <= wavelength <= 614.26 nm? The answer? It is 17.4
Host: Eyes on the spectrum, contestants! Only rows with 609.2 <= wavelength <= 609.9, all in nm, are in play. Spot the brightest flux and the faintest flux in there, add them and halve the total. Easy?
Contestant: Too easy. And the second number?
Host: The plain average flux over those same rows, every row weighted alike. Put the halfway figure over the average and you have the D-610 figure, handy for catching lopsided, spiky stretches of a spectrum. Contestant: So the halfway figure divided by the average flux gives 1.00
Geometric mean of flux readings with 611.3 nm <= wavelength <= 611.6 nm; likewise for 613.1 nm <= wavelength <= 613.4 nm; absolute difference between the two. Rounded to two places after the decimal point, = 0.41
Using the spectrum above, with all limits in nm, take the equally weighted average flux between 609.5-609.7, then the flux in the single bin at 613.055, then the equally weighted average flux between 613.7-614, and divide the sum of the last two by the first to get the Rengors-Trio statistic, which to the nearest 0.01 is 2.01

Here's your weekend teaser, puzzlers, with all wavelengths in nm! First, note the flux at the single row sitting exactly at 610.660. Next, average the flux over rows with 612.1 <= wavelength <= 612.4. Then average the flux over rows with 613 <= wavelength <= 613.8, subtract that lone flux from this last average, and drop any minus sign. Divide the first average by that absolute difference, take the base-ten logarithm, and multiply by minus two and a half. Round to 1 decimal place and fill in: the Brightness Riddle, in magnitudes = -1.8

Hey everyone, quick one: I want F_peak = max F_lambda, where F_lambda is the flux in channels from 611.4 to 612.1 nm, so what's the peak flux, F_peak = 19.72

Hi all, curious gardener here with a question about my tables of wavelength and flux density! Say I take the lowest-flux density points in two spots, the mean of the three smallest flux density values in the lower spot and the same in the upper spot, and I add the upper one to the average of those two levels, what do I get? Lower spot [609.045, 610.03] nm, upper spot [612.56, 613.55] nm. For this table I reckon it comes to 34.8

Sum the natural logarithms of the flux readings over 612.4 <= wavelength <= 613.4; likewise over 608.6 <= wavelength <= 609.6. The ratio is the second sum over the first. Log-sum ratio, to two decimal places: 1.02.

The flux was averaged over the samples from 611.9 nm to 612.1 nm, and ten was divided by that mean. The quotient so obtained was 0.529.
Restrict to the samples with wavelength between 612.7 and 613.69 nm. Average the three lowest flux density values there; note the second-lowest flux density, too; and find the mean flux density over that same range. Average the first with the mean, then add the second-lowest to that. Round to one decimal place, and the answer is 37.1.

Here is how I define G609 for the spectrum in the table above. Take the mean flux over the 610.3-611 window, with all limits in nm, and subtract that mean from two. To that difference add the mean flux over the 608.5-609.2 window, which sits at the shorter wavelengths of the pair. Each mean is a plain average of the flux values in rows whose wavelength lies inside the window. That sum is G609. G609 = 2.9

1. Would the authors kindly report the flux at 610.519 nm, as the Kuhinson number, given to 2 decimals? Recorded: 14.50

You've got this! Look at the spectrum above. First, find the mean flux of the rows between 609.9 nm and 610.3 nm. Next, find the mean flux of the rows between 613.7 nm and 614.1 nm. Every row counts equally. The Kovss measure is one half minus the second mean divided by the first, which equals -0.42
